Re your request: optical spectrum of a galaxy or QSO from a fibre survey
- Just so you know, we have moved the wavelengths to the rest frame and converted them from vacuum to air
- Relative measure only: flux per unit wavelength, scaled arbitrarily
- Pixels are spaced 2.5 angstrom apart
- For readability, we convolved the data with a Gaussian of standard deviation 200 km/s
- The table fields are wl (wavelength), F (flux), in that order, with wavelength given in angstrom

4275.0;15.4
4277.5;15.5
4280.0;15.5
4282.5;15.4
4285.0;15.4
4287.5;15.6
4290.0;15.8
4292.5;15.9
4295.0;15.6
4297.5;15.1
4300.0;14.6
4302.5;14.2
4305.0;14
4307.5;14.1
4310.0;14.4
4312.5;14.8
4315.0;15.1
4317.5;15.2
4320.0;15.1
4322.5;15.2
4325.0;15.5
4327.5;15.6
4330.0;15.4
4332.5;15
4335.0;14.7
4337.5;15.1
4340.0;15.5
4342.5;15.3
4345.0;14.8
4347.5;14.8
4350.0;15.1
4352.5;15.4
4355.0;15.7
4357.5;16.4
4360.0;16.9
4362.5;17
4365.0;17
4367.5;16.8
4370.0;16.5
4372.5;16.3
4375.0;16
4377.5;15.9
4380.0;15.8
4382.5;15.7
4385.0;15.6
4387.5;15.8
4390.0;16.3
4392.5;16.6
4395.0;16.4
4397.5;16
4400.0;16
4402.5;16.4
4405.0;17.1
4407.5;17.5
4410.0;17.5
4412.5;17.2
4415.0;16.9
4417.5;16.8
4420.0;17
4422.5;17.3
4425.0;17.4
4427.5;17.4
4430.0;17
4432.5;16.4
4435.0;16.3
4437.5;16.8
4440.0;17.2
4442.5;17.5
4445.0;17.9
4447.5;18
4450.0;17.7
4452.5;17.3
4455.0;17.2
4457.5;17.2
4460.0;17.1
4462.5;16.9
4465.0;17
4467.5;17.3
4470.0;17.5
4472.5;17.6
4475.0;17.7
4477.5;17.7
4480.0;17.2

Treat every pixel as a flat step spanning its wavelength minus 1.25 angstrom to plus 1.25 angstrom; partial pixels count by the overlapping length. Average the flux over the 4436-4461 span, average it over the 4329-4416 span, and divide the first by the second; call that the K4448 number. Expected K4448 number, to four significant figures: 1.082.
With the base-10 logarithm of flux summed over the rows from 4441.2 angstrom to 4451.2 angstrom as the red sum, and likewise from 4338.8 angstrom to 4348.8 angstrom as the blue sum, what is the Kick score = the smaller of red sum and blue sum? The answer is 4.72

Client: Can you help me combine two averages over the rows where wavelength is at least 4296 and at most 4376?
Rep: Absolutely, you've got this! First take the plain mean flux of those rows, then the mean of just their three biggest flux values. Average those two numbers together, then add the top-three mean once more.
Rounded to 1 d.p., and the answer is 33.1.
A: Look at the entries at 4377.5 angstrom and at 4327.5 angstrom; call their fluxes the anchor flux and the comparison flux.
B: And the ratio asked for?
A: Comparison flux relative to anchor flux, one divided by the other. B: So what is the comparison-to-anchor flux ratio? 0.98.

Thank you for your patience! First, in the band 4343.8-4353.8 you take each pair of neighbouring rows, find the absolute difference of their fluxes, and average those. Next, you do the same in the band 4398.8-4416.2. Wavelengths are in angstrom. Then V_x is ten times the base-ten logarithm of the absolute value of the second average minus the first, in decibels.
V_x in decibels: -8.2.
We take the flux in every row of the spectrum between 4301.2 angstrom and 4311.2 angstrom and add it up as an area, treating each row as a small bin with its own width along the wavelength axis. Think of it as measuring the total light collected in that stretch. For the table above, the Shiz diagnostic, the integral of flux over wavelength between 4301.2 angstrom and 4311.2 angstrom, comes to 142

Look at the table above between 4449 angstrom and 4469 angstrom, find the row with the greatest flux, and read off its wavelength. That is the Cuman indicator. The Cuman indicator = 4450.0 angstrom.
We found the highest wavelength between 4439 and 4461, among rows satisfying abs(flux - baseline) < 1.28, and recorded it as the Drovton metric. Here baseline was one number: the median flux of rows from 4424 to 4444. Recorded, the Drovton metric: 4460.0 angstrom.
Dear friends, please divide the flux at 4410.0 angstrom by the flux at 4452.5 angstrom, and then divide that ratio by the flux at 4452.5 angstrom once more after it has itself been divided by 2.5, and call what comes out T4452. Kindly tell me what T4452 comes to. 0.146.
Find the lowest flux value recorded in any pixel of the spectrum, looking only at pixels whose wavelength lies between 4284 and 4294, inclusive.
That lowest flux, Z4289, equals 15.4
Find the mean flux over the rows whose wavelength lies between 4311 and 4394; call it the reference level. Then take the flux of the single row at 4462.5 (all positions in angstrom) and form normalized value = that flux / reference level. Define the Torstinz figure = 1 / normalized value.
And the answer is 0.93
